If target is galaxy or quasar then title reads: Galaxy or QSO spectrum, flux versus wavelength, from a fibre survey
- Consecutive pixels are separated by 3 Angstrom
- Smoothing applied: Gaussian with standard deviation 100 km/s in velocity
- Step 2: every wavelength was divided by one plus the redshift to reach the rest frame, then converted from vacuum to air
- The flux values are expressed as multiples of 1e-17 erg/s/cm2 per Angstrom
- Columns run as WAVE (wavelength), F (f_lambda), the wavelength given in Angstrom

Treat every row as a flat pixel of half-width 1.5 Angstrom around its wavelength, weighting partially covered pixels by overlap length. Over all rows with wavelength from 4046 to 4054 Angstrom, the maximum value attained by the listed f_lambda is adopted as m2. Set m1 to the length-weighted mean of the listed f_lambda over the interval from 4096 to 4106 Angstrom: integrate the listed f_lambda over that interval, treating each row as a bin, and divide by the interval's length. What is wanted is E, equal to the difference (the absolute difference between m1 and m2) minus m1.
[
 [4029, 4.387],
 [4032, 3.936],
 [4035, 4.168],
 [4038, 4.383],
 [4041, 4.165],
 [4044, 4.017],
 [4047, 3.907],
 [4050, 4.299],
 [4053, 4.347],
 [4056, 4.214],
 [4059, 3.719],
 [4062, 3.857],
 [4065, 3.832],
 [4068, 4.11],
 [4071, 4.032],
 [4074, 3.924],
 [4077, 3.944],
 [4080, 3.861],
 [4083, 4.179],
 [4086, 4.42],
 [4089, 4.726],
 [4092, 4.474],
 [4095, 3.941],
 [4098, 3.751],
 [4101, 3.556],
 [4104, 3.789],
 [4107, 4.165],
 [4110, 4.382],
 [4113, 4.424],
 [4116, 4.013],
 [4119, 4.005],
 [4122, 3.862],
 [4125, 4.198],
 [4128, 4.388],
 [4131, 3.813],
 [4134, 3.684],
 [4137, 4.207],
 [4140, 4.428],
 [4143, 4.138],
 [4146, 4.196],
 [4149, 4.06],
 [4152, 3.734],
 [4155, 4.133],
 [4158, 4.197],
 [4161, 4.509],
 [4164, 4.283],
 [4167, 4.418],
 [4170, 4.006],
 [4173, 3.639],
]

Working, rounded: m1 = 3.73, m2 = 4.347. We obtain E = -3.1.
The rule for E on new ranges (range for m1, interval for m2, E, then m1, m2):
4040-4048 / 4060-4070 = -3.9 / 4.03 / 4.11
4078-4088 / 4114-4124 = -4.0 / 4.17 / 4.013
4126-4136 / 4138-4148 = -3.5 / 3.99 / 4.428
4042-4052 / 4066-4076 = -4.1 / 4.09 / 4.11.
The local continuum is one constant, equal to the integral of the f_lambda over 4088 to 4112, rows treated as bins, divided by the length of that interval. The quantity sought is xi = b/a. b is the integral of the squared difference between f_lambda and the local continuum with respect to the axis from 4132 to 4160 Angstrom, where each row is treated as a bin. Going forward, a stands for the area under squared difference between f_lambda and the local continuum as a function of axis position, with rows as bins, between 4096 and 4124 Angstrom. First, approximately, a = 2.3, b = 1.5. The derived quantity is 0.6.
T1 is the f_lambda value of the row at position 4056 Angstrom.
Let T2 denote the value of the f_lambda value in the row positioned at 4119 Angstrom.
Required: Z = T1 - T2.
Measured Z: 0.2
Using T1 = 4.214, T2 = 4.005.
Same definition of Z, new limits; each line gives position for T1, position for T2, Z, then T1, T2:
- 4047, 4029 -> -0.5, 3.907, 4.387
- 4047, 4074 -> 0.0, 3.907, 3.924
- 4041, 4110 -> -0.2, 4.165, 4.382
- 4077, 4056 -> -0.3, 3.944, 4.214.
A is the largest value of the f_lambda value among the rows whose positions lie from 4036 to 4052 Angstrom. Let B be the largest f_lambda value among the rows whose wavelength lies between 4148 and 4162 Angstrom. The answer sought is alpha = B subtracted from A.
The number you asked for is -0.1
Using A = 4.383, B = 4.509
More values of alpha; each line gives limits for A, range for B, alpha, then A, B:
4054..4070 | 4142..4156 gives 0.0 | 4.214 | 4.196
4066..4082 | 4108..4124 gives -0.3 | 4.11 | 4.424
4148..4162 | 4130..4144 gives 0.1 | 4.509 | 4.428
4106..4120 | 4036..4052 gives 0.0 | 4.424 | 4.383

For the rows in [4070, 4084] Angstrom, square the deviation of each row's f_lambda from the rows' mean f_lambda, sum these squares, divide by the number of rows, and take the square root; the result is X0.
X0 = 0.11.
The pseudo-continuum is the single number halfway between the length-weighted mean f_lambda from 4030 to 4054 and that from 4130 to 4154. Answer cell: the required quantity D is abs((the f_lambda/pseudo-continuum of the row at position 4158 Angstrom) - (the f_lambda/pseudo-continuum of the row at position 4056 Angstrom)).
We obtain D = 0.00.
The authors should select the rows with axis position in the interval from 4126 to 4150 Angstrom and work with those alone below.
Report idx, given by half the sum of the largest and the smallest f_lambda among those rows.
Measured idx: 4.06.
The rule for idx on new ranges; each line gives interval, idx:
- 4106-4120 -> 4.21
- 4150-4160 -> 3.97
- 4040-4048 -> 4.04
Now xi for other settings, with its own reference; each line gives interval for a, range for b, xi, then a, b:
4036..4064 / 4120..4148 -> 1.2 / 1.4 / 1.6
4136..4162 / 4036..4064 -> 1.1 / 1.3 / 1.4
